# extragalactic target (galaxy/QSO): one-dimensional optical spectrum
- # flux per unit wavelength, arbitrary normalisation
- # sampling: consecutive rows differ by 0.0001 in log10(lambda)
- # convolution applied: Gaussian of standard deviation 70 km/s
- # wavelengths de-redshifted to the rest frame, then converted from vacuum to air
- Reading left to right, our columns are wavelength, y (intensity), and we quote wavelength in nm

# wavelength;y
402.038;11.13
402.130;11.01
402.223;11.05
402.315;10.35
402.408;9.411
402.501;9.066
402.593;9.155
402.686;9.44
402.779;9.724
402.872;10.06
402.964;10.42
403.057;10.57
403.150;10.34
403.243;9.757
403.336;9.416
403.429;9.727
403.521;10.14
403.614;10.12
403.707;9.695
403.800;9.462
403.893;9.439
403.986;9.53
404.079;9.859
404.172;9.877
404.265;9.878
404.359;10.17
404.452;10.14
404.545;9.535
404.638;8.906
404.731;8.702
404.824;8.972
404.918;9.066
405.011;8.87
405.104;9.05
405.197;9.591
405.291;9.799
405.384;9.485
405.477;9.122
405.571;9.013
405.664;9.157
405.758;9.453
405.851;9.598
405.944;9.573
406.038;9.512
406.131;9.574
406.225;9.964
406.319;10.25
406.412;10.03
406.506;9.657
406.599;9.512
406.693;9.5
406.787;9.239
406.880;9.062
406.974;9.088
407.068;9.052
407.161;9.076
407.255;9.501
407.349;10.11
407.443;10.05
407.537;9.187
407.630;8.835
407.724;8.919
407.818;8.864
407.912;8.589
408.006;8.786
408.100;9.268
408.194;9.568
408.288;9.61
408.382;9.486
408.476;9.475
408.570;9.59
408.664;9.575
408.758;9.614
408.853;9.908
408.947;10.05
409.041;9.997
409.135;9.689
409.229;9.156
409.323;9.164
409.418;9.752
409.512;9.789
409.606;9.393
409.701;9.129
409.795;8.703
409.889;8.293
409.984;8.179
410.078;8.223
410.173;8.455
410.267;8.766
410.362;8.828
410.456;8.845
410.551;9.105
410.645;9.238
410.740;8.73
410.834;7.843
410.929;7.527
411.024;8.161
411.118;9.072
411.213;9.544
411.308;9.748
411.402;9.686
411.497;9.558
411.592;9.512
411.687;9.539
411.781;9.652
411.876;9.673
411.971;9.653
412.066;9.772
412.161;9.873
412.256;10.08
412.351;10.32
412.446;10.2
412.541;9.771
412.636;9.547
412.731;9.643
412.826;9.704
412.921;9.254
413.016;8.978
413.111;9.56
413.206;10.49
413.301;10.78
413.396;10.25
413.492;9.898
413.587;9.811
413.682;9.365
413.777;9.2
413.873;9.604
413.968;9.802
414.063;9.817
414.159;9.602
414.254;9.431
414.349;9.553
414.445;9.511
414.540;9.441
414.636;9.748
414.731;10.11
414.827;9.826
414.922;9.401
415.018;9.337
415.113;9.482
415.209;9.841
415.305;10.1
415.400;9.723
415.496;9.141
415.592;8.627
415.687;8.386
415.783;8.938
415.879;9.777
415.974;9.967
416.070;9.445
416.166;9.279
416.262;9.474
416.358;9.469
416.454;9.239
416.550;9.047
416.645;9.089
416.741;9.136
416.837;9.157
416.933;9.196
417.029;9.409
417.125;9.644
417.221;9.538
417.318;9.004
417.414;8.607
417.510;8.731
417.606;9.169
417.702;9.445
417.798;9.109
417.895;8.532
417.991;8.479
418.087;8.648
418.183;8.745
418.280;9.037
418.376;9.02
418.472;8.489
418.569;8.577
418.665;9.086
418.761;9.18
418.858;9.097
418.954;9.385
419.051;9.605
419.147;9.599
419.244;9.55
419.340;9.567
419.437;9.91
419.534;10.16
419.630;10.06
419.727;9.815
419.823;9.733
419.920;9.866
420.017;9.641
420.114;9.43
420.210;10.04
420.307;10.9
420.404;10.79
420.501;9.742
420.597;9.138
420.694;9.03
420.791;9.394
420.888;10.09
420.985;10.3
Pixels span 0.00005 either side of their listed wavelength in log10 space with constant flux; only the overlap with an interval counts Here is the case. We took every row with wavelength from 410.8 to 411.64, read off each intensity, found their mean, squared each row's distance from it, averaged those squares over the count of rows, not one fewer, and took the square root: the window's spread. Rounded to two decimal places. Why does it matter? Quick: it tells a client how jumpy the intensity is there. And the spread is 0.82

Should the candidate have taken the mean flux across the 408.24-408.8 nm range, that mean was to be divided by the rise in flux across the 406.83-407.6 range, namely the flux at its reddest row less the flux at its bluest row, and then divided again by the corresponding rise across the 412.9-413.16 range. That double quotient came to 250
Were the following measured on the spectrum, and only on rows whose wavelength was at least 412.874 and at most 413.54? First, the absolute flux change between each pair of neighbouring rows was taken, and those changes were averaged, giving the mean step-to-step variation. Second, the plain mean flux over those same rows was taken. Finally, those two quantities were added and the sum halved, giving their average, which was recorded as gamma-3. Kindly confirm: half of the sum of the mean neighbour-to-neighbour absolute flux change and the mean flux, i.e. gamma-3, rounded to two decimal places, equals 5.19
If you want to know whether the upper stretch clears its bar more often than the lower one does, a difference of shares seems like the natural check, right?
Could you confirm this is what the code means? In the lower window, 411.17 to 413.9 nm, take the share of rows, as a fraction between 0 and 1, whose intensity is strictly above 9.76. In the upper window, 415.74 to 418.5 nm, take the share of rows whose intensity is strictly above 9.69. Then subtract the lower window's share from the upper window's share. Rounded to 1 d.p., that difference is -0.3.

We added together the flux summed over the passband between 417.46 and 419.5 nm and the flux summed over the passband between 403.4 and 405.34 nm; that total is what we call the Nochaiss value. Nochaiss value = 391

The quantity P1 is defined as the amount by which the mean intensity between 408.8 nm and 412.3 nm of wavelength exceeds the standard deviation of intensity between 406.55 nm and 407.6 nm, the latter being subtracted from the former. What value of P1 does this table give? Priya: 8.8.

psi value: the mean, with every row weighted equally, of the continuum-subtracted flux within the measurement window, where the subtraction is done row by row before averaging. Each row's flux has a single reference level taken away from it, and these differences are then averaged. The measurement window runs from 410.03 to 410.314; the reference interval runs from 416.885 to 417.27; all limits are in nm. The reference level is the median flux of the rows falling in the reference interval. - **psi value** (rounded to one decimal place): -1.0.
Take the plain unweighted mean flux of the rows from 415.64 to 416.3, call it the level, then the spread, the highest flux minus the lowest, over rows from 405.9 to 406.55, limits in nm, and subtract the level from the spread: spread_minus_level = -8.6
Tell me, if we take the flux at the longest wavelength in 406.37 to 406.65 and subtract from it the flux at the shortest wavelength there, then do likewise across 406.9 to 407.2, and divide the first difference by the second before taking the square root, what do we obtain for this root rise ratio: 6.6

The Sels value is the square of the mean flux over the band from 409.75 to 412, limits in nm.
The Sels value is 80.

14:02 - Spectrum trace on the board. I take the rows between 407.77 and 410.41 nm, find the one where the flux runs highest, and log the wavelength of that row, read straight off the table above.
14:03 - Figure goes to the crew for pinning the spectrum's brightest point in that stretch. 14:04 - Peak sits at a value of 408.947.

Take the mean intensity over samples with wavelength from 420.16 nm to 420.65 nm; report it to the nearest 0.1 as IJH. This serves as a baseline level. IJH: 10.1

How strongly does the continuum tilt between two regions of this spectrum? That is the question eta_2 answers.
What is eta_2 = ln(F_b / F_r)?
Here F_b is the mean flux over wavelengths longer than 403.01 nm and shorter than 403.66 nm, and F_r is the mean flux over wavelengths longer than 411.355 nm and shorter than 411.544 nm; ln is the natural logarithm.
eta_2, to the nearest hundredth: 0.04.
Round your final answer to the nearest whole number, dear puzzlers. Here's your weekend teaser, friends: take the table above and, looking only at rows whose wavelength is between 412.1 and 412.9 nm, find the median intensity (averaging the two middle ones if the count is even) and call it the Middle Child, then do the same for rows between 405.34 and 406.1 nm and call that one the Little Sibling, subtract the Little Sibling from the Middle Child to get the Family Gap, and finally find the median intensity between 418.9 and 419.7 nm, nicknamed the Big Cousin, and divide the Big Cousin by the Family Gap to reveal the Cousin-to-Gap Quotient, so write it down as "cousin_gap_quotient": 27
